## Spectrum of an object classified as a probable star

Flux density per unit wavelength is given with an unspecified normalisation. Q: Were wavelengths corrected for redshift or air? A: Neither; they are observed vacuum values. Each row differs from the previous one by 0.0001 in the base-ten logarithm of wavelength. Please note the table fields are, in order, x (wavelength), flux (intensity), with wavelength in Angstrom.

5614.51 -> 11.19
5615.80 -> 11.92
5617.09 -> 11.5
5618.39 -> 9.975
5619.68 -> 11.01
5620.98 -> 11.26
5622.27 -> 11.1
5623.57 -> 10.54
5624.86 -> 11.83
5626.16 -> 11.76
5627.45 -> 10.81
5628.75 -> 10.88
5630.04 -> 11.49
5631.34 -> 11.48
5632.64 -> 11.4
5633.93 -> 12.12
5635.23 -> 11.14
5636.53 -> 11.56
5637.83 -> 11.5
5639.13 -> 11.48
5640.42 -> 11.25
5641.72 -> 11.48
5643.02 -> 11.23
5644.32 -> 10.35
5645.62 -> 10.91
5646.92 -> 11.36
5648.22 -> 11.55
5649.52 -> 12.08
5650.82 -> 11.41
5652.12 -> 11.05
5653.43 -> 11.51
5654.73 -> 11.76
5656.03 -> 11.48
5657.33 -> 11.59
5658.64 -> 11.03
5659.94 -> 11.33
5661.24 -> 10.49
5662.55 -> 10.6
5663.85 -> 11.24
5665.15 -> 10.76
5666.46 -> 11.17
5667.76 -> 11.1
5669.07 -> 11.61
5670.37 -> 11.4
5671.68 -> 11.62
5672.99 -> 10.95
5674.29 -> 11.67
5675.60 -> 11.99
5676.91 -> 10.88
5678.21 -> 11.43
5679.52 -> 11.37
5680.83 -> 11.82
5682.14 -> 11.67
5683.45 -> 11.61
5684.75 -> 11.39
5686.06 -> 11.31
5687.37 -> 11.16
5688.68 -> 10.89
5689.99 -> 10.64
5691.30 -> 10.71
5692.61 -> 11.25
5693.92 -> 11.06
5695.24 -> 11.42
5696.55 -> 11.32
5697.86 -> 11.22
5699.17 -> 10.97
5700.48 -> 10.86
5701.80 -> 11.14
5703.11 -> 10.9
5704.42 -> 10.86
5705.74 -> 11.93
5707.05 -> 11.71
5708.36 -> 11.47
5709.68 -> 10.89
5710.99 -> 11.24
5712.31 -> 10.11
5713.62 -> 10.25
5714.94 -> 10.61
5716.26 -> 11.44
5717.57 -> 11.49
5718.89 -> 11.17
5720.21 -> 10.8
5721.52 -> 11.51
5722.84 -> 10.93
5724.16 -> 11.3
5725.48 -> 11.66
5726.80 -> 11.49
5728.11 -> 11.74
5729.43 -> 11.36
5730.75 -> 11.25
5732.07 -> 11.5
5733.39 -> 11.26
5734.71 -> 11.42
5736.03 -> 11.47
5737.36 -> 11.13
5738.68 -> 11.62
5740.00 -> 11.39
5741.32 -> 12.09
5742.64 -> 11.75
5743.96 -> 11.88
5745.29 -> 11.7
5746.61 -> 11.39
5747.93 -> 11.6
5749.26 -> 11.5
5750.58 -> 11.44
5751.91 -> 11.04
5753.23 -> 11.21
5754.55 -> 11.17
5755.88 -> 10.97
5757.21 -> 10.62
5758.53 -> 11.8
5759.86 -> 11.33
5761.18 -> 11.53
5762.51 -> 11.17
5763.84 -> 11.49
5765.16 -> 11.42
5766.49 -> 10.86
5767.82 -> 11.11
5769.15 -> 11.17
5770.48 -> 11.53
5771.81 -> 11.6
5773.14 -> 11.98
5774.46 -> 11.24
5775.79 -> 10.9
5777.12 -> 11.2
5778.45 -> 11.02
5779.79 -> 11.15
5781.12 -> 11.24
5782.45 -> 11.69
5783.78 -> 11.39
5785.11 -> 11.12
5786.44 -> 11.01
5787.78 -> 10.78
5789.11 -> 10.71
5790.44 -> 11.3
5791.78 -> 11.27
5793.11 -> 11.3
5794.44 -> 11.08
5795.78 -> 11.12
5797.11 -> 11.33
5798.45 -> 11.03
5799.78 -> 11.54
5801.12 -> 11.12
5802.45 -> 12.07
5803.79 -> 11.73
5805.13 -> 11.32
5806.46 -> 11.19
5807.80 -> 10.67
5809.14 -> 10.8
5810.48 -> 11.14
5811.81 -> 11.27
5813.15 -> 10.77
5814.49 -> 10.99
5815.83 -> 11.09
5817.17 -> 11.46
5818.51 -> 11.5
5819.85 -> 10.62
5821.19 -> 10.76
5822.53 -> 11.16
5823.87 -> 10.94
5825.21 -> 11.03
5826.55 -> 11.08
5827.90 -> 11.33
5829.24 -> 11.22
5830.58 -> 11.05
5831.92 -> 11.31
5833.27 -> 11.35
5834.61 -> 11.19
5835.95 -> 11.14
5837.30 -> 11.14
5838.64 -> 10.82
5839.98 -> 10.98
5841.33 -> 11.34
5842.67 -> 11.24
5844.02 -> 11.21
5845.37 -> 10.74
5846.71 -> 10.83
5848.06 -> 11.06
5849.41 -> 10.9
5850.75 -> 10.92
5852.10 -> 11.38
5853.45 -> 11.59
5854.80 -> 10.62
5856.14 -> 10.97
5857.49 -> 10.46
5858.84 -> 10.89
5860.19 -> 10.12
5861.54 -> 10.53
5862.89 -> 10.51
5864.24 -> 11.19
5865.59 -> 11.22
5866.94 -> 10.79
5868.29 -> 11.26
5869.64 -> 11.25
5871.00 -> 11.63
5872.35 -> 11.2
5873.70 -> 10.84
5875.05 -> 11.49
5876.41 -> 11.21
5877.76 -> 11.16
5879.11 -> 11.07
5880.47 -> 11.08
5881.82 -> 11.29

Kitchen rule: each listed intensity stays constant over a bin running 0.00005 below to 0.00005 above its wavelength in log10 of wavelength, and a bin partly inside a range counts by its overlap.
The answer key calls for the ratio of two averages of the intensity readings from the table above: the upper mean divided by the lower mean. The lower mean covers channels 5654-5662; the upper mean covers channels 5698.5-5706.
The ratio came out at 0.98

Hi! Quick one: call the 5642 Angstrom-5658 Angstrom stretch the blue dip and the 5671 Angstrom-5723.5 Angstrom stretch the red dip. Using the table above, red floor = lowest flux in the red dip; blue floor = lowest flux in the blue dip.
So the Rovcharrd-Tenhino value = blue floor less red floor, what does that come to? 0.2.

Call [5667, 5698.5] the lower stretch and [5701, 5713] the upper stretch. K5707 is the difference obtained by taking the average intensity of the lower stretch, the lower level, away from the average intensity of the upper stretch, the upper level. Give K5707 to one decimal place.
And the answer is -0.2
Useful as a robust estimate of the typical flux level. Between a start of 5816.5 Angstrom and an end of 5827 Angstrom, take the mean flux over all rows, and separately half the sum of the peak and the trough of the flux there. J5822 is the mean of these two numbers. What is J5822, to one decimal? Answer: 11.1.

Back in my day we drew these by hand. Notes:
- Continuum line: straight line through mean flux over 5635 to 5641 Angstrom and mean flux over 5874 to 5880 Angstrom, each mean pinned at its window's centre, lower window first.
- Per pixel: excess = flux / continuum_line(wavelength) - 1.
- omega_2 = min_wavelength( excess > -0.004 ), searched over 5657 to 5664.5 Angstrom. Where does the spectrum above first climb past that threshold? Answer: 5657.33 Angstrom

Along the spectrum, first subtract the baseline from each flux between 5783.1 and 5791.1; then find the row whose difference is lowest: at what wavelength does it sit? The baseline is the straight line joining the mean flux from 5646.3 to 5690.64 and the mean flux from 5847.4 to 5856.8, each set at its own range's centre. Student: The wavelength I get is 5789.11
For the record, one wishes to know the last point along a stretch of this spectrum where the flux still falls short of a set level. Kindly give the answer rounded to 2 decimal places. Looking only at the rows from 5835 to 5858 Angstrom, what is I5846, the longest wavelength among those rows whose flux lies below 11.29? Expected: 5857.49 Angstrom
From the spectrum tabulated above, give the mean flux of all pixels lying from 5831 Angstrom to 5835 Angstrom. 11.3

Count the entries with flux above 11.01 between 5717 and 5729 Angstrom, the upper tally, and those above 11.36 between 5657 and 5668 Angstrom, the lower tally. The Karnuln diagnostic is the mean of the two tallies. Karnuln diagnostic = 4.0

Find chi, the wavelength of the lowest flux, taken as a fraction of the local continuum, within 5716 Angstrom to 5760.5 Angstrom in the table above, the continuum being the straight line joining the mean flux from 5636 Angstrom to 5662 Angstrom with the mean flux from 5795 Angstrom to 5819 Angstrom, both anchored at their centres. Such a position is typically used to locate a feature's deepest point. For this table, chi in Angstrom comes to 5757.21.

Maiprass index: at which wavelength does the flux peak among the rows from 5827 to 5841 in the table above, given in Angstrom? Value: 5833.27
